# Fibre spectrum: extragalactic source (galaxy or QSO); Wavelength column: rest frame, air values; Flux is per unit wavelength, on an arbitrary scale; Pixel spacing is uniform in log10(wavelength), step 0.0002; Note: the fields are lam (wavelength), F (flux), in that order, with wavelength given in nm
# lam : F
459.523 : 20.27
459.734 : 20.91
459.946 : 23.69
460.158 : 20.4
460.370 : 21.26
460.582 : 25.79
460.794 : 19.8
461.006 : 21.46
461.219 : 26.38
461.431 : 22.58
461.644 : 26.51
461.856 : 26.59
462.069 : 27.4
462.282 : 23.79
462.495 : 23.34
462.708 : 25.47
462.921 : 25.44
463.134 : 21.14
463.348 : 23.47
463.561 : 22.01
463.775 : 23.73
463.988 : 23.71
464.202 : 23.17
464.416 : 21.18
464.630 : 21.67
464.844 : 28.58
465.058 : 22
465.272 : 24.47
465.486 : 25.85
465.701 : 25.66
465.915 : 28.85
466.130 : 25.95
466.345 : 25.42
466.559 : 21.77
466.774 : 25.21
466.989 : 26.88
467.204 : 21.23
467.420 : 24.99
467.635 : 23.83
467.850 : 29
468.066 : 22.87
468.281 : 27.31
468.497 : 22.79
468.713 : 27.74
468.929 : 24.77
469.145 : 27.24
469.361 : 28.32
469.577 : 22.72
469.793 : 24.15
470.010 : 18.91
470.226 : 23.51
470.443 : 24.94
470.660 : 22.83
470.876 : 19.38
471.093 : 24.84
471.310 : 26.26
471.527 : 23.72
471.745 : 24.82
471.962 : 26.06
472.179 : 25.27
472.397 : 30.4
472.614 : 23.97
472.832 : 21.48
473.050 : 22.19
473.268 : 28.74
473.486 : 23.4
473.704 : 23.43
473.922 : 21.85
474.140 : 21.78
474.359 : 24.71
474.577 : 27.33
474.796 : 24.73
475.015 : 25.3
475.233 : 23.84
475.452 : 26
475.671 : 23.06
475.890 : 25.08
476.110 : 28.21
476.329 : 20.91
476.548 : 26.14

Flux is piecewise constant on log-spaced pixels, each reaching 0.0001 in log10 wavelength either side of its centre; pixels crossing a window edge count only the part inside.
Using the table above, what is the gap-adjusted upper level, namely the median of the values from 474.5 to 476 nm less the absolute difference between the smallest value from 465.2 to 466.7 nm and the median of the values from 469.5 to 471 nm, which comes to 24.0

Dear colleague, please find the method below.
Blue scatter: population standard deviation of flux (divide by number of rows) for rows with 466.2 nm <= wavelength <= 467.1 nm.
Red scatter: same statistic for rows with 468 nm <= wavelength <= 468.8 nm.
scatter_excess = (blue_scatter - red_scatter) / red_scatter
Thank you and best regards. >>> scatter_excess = -0.2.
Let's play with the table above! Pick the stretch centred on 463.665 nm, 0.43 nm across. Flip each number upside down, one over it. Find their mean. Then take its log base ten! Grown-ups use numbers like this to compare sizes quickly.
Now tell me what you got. -1.359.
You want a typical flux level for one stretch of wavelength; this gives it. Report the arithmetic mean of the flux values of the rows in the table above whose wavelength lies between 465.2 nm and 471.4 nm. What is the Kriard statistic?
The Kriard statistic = 24.7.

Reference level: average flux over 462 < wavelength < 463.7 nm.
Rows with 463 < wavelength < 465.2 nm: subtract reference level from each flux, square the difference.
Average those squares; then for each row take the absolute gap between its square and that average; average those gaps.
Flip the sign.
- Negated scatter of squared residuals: -4.4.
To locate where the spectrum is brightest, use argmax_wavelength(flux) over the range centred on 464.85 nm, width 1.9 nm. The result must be 464.844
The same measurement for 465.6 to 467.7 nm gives 465.915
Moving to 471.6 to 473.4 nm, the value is 472.397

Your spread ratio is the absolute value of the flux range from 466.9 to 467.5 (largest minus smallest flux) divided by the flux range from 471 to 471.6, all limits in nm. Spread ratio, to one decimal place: 2.2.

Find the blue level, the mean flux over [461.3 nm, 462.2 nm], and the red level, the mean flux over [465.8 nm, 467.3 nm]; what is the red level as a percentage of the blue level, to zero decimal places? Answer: 97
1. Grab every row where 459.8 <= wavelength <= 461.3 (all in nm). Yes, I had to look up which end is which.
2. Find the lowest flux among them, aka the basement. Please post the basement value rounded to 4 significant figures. 19.80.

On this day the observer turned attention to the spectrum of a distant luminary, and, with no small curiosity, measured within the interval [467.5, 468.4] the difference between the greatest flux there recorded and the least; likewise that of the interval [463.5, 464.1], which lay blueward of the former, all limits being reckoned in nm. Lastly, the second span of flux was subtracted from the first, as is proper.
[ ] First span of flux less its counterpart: 4.4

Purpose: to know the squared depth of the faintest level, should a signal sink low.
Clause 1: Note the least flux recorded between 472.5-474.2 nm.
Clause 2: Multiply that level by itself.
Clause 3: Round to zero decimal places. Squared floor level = 461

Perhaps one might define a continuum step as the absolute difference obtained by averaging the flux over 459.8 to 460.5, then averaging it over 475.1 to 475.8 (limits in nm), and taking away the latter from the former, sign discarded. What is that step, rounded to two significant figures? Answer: 2.5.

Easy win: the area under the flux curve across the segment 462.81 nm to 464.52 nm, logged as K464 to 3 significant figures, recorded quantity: 39.3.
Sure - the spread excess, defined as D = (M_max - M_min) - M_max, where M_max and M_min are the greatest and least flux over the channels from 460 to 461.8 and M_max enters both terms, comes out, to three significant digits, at -19.8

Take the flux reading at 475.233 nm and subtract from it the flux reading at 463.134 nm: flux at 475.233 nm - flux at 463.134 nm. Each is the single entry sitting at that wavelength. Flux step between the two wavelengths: 2.7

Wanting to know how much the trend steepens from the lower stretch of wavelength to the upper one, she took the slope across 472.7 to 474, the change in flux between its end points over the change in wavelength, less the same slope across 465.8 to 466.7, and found 11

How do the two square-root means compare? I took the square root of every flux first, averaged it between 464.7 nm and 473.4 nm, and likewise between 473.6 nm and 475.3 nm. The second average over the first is 0.99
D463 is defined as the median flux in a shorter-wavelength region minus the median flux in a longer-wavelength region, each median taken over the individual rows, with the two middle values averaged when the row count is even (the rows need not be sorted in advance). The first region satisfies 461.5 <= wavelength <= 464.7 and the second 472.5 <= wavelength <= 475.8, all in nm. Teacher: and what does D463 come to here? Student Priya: -0.13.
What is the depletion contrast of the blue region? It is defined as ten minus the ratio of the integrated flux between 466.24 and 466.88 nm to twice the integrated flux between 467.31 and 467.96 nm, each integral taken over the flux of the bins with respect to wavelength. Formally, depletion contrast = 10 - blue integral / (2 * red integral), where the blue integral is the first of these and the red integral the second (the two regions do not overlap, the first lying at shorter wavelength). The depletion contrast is 9.54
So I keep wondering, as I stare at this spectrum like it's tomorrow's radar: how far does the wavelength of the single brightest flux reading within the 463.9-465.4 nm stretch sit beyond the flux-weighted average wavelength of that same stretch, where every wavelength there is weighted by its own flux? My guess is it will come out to 0.20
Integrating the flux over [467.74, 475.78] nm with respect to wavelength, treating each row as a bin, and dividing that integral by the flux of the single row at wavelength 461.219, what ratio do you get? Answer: 7.5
